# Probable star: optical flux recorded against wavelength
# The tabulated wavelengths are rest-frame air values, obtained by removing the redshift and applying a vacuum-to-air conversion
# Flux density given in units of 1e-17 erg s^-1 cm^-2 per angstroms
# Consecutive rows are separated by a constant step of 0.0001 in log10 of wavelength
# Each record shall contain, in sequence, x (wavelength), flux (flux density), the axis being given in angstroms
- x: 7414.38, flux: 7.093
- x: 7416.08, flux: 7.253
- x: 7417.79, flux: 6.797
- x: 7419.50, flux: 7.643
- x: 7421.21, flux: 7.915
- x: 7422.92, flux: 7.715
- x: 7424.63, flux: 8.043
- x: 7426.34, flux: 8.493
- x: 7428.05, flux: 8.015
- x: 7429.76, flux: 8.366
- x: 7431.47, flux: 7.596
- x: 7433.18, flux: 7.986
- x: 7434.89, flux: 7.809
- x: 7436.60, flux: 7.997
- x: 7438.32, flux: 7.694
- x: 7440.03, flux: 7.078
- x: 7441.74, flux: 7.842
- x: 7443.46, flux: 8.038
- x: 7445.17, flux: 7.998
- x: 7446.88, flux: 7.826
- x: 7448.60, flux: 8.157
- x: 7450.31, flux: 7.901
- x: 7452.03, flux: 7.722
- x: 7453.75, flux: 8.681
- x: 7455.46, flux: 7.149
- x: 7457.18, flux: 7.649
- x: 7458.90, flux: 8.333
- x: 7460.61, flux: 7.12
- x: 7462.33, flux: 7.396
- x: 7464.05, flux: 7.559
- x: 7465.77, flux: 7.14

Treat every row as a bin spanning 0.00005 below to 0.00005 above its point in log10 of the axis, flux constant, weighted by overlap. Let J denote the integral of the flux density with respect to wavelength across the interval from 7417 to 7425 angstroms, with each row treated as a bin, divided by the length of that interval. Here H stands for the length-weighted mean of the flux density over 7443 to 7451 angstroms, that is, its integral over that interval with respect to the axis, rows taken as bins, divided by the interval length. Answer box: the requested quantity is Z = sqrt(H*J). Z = 7.79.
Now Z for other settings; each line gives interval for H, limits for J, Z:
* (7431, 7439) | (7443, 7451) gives 7.91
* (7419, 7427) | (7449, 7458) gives 7.90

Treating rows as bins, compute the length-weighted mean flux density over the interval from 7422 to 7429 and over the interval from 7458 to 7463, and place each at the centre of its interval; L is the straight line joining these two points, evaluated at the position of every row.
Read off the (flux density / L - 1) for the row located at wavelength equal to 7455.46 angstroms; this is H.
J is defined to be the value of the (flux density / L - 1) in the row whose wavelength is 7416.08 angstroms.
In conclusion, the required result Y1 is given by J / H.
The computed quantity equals 2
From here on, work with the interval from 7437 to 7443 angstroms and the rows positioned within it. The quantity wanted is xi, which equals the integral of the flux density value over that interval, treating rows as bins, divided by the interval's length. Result 7.60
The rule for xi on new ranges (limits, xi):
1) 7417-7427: 7.76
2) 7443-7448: 7.96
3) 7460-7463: 7.26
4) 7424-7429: 8.19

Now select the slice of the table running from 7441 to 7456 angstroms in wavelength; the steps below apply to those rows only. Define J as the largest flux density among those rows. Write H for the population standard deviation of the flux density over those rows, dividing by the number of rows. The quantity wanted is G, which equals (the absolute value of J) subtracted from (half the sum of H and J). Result -4.2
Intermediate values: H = 0.381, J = 8.681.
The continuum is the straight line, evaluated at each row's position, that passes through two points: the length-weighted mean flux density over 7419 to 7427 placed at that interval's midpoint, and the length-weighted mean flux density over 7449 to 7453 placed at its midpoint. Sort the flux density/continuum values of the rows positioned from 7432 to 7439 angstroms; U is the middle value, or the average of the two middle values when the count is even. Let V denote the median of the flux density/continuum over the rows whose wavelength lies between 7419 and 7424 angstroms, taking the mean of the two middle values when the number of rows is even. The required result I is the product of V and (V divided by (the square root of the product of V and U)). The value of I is 0.96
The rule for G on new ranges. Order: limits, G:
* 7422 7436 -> -4.1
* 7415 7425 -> -3.8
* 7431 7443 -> -3.9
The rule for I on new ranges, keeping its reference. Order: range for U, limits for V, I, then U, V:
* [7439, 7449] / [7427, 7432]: 1.01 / 1.003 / 1.01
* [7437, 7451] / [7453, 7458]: 0.96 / 0.998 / 0.97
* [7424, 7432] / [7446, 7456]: 0.99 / 1.011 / 1.00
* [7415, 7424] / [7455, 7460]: 0.98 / 0.959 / 0.97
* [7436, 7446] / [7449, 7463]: 0.97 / 1.002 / 0.98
